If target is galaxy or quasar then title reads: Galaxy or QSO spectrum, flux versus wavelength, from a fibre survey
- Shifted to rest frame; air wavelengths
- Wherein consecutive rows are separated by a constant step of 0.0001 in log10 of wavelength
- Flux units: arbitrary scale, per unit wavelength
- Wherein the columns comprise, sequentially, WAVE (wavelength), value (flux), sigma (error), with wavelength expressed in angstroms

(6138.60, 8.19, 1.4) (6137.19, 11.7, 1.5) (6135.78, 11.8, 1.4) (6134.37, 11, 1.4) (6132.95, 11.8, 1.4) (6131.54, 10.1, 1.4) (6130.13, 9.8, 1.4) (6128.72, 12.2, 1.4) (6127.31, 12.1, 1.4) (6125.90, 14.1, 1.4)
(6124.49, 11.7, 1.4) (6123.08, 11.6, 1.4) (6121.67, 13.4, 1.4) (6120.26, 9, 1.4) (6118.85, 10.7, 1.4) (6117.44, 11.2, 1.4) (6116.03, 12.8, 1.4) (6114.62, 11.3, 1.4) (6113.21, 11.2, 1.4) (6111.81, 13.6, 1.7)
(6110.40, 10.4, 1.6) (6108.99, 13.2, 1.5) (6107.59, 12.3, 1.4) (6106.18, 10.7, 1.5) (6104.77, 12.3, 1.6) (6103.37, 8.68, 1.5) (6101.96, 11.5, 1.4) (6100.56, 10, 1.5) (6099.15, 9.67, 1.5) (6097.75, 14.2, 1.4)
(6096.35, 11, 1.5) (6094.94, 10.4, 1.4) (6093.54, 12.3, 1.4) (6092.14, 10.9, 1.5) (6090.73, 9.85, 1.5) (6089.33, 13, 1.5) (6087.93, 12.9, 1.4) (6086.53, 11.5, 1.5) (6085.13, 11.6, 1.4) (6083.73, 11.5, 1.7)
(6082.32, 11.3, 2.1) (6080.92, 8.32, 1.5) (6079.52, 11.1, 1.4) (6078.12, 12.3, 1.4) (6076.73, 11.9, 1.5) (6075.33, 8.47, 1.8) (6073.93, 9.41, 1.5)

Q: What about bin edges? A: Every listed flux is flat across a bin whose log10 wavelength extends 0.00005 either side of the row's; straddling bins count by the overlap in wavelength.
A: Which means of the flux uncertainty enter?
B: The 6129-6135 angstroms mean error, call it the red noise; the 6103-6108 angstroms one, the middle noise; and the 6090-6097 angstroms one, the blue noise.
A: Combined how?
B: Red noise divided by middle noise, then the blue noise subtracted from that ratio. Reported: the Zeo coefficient -0.53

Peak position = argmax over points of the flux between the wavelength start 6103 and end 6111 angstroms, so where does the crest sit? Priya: 6108.99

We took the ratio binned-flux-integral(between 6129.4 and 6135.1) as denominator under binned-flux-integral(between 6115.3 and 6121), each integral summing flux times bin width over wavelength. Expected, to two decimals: 1.02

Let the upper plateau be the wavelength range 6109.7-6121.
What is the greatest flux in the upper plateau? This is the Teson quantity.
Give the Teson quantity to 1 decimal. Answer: 13.6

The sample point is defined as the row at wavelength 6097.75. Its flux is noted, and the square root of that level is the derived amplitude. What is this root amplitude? 3.8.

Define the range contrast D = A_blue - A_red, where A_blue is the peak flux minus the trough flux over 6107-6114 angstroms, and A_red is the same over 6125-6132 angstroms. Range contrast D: -1.1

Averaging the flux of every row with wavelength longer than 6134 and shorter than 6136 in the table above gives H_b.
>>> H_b 11.4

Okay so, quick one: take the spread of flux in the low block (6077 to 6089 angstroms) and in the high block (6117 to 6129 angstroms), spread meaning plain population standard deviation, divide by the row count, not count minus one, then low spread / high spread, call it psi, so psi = 0.90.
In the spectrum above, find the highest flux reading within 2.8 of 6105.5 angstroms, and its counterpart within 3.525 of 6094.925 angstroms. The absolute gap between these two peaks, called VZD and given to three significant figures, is 1.90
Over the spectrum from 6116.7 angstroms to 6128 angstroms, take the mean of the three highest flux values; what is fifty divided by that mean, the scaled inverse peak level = 3.8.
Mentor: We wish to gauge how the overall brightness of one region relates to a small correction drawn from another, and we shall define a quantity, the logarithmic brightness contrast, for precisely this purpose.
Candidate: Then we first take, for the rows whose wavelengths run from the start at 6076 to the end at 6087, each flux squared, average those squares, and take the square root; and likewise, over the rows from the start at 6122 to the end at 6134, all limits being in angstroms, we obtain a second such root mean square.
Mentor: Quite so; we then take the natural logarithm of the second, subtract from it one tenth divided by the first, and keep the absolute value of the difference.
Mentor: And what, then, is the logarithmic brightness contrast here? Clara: 2.45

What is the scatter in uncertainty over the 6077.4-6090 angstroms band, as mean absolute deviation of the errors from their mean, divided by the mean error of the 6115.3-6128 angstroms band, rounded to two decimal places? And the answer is 0.11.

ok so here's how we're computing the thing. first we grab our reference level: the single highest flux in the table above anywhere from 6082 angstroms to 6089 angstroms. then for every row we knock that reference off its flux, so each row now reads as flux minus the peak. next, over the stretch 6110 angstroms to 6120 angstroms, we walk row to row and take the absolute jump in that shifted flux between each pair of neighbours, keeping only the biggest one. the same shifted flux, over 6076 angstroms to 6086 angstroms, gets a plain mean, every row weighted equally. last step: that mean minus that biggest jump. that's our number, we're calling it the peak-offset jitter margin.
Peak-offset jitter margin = -5.0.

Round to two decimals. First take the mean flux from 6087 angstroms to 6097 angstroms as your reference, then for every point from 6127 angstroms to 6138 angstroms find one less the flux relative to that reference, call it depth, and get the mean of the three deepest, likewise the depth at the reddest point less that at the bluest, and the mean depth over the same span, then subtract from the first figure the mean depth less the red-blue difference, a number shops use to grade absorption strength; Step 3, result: 0.12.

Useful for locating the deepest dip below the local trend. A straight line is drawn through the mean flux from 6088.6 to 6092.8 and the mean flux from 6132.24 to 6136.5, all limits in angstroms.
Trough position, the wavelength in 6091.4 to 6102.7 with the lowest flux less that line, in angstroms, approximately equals 6099.15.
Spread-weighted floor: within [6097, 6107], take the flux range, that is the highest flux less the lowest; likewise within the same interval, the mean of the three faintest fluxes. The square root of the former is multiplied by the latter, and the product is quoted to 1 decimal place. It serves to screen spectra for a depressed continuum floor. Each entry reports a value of 22.2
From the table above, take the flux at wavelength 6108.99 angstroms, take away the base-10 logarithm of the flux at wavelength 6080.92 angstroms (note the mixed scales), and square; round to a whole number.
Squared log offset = 151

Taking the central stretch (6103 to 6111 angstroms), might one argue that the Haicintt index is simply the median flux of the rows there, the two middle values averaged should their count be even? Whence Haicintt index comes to 11.5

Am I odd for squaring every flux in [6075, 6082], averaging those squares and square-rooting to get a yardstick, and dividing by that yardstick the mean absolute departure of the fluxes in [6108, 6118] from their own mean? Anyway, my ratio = 0.101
